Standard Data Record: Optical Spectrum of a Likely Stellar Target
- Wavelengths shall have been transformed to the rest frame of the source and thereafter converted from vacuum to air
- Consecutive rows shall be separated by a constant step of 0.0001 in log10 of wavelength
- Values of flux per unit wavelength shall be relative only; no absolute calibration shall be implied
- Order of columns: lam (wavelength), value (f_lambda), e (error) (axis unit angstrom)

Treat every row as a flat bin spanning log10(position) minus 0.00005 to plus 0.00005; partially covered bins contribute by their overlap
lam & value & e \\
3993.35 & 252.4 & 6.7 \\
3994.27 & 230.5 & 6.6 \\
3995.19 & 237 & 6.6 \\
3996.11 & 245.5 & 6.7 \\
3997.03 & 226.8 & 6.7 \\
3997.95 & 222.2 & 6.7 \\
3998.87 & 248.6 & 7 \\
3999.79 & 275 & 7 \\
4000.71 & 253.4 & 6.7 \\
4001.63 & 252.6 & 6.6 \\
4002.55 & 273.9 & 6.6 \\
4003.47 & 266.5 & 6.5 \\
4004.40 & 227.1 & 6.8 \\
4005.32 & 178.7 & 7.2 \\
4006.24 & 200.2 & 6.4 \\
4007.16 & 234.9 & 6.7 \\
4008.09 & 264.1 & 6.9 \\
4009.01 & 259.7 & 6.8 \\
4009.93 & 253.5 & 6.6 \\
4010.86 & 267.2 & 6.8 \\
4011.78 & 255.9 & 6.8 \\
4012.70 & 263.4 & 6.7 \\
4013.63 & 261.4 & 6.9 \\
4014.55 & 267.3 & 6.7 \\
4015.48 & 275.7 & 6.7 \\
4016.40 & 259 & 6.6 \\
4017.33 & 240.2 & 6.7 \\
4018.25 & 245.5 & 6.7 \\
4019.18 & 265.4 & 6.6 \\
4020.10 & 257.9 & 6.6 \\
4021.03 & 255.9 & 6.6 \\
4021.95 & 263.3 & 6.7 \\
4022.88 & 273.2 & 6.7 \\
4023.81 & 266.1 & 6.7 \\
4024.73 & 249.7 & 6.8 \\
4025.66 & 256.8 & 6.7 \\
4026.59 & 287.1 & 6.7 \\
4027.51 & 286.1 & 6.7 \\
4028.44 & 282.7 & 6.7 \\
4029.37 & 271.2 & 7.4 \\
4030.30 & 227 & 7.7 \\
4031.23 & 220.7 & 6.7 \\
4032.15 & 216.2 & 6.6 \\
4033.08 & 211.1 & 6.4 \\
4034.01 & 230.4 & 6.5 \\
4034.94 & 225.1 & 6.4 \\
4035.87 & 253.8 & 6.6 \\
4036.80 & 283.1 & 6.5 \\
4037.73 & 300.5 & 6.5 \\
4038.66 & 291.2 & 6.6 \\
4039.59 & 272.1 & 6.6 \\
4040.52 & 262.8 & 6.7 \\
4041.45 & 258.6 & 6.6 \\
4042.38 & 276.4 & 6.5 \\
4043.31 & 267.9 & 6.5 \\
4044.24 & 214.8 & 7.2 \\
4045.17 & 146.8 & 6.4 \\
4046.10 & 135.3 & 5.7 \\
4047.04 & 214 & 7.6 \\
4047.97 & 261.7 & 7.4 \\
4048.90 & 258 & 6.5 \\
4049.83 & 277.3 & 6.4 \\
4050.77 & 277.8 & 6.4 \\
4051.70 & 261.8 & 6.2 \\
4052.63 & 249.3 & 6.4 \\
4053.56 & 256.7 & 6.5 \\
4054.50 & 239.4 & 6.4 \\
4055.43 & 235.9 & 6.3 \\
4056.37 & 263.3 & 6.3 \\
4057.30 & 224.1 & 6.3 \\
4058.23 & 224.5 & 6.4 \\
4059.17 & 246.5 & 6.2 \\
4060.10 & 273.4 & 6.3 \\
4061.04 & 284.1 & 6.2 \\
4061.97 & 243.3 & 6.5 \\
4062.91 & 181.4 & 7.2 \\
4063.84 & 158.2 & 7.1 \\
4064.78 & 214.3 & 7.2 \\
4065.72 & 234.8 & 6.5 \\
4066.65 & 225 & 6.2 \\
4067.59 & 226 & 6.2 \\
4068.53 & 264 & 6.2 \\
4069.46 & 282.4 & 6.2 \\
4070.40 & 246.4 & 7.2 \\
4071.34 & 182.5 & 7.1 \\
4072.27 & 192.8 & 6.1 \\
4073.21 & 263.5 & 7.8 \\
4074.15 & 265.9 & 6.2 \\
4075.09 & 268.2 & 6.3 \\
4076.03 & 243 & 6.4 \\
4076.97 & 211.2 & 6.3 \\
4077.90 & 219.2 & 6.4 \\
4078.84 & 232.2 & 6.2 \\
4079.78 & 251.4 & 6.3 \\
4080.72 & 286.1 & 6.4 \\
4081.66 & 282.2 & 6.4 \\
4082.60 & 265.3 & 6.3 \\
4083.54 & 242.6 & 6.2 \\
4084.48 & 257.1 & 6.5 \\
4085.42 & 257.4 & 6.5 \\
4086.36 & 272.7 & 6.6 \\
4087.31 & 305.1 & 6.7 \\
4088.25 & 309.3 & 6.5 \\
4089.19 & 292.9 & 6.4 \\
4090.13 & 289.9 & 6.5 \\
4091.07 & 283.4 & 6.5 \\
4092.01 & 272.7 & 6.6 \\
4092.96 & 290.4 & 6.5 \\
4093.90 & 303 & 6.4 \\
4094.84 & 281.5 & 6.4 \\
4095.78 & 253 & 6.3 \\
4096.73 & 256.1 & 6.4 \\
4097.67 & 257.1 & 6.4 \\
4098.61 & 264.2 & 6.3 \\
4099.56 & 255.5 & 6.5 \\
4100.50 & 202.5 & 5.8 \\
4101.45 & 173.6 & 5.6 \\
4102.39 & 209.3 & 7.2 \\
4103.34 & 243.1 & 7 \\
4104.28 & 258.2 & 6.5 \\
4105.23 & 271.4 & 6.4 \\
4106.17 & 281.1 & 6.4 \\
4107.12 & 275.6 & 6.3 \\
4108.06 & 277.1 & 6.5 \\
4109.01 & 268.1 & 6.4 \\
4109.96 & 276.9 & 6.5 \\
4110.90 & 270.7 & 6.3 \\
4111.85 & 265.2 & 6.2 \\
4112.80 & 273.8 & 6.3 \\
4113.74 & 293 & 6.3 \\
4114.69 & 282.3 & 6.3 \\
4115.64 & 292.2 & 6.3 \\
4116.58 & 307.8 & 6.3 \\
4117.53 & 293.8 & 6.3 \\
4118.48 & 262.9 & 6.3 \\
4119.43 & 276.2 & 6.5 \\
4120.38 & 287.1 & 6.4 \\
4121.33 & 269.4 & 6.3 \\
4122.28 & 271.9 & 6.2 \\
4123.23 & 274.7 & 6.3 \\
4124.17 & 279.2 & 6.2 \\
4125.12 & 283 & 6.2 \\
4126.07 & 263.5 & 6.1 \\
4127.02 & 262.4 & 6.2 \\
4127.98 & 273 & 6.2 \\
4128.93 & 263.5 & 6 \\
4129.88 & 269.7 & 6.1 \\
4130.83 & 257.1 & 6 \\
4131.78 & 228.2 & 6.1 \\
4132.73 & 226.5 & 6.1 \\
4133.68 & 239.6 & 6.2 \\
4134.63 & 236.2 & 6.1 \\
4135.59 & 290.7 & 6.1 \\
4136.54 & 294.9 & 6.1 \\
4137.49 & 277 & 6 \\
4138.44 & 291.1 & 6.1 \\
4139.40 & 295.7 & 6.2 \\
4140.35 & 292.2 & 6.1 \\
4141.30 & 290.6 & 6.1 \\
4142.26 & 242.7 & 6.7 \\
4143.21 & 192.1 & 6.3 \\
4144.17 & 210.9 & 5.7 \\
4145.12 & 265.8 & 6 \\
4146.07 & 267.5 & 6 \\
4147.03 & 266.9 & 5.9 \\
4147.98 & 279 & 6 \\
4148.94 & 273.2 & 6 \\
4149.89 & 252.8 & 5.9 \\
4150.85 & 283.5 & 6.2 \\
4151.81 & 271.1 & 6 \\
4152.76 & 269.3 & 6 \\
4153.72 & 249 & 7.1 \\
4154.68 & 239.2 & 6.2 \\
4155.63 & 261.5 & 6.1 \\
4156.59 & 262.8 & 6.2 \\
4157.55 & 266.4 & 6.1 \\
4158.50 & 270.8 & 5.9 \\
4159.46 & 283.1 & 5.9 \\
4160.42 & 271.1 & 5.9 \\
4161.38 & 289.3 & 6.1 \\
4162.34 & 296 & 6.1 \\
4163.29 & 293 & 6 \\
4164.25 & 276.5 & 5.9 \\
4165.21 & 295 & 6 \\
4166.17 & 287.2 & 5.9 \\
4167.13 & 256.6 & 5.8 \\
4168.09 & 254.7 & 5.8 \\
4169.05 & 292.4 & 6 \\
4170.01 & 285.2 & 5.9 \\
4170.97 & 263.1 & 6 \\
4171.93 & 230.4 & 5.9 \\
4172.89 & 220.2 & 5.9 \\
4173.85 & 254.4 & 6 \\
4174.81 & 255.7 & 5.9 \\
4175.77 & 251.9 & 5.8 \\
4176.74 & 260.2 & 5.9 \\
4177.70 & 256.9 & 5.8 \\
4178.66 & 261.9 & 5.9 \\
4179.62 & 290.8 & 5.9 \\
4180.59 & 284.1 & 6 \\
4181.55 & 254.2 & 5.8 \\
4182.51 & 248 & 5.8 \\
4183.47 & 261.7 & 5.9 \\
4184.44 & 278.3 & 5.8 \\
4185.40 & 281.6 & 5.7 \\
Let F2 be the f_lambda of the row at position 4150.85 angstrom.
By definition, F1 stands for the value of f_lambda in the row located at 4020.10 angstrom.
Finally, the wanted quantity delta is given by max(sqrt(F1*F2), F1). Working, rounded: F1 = 257.9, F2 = 283.5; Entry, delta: 270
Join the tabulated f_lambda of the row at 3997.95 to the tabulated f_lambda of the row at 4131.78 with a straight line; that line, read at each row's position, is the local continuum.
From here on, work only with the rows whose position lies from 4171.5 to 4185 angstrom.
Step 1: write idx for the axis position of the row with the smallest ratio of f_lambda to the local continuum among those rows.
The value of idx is 4172.89 angstrom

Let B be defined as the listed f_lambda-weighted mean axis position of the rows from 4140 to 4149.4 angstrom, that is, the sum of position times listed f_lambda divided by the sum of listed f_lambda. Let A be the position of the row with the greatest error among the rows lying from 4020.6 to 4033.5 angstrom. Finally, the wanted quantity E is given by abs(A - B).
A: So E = 114.4 angstrom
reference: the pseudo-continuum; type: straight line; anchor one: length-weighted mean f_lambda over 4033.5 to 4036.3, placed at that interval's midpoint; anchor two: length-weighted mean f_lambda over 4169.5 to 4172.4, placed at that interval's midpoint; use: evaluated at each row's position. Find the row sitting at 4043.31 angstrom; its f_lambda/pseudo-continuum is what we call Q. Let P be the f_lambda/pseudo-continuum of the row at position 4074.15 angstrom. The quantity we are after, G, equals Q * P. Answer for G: 1.24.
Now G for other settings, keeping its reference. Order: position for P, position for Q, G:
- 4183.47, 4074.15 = 1.09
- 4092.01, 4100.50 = 0.91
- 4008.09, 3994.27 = 1.16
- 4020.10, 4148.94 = 1.18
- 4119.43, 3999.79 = 1.32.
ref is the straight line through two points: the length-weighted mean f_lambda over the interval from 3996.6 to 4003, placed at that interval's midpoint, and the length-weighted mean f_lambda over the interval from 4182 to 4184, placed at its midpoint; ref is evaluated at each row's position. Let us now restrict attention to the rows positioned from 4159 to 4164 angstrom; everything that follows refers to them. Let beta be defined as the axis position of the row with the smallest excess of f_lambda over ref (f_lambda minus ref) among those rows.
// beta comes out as 4160.42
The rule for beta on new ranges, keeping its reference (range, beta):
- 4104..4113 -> 4104.28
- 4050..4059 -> 4057.30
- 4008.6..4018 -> 4017.33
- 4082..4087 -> 4083.54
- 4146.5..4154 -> 4153.72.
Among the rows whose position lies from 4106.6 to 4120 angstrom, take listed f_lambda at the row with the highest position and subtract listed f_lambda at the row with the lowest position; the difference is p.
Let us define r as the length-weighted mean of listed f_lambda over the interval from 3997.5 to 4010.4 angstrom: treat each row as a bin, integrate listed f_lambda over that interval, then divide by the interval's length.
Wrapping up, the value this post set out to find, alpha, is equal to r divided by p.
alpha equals 406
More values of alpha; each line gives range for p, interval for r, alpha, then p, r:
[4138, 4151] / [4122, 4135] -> -34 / -8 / 259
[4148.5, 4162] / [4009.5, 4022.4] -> 16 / 16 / 259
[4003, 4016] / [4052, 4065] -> 26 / 9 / 236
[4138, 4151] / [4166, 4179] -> -34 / -8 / 259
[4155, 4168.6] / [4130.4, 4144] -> -38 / -7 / 260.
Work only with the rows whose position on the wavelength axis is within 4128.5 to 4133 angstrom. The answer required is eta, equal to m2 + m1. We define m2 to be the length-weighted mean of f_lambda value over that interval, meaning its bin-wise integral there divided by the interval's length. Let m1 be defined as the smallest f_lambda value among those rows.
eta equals 477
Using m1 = 226.5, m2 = 250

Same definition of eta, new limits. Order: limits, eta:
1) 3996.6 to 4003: 473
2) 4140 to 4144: 442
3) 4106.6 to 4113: 537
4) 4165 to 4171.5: 530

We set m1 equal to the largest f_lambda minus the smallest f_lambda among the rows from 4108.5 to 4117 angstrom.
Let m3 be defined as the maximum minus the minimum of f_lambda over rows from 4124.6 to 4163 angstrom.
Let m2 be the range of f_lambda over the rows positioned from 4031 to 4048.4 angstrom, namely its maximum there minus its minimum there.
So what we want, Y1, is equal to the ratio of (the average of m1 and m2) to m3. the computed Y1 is 1.0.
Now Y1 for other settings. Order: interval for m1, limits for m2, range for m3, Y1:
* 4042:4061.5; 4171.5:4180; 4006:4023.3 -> 1.5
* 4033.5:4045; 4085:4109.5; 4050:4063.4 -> 1.1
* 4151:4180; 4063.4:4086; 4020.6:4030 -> 2.7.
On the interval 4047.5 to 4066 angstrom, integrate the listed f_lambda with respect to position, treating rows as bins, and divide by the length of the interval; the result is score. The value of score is 243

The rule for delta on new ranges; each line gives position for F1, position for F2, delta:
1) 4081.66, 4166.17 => 285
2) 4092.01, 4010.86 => 273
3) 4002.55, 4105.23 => 274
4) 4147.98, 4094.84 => 280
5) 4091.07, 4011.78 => 283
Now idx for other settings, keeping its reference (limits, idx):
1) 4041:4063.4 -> 4046.10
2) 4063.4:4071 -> 4063.84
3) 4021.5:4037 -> 4033.08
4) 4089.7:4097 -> 4095.78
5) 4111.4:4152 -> 4143.21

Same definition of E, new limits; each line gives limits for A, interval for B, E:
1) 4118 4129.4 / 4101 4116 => 10.5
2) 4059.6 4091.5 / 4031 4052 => 31.7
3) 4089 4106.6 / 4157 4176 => 64.0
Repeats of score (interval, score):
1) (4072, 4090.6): 261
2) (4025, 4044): 258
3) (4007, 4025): 259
